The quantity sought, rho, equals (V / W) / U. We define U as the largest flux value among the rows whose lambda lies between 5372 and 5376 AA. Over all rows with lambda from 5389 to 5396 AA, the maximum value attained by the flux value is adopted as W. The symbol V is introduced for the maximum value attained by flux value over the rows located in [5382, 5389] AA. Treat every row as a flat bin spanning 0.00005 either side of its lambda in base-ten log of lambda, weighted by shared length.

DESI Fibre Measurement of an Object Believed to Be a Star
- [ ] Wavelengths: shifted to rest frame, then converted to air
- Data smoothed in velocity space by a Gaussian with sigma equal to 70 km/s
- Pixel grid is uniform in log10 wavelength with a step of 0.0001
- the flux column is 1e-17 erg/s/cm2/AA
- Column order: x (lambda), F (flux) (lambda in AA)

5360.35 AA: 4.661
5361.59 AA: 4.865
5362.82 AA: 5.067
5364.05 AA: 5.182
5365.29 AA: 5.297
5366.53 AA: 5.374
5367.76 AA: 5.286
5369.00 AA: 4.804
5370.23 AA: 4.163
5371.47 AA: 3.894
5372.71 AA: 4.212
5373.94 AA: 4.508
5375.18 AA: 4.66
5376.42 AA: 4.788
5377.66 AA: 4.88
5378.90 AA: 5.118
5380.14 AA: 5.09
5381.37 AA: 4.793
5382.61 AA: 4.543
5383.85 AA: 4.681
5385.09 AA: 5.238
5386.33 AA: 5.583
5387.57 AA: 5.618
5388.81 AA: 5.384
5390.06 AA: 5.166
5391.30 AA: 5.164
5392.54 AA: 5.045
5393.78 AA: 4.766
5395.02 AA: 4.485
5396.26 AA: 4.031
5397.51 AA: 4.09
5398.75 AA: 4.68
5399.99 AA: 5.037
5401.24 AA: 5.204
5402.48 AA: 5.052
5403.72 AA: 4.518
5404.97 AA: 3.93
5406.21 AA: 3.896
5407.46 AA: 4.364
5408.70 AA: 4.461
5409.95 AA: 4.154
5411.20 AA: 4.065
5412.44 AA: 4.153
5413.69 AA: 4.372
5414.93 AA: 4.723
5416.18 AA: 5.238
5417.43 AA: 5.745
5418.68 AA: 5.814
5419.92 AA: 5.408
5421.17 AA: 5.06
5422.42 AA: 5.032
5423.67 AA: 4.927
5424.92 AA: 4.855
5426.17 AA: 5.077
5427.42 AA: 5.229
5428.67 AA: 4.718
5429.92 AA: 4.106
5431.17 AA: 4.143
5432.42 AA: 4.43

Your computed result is 0.233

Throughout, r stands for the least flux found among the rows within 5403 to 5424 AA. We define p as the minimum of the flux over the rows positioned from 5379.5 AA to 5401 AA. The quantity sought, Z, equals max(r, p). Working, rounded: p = 4.031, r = 3.896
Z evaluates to 4.03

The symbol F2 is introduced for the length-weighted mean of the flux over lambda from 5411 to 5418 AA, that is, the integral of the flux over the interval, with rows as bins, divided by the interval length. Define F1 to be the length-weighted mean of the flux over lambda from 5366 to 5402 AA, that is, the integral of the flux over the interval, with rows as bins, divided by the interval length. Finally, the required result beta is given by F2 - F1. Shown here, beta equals -0.1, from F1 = 4.84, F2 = 4.75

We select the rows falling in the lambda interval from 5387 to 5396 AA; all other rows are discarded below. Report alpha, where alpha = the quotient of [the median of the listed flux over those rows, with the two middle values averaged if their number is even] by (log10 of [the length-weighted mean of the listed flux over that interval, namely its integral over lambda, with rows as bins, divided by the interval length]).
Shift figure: 7.3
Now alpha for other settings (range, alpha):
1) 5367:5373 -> 6.4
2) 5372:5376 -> 6.9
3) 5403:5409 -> 7.0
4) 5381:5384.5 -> 7.0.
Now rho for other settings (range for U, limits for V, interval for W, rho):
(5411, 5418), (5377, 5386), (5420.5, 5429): 0.174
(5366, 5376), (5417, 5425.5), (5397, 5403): 0.208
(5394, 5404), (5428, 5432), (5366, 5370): 0.169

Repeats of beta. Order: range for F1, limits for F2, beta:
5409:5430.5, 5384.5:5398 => 0.1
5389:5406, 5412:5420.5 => 0.4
